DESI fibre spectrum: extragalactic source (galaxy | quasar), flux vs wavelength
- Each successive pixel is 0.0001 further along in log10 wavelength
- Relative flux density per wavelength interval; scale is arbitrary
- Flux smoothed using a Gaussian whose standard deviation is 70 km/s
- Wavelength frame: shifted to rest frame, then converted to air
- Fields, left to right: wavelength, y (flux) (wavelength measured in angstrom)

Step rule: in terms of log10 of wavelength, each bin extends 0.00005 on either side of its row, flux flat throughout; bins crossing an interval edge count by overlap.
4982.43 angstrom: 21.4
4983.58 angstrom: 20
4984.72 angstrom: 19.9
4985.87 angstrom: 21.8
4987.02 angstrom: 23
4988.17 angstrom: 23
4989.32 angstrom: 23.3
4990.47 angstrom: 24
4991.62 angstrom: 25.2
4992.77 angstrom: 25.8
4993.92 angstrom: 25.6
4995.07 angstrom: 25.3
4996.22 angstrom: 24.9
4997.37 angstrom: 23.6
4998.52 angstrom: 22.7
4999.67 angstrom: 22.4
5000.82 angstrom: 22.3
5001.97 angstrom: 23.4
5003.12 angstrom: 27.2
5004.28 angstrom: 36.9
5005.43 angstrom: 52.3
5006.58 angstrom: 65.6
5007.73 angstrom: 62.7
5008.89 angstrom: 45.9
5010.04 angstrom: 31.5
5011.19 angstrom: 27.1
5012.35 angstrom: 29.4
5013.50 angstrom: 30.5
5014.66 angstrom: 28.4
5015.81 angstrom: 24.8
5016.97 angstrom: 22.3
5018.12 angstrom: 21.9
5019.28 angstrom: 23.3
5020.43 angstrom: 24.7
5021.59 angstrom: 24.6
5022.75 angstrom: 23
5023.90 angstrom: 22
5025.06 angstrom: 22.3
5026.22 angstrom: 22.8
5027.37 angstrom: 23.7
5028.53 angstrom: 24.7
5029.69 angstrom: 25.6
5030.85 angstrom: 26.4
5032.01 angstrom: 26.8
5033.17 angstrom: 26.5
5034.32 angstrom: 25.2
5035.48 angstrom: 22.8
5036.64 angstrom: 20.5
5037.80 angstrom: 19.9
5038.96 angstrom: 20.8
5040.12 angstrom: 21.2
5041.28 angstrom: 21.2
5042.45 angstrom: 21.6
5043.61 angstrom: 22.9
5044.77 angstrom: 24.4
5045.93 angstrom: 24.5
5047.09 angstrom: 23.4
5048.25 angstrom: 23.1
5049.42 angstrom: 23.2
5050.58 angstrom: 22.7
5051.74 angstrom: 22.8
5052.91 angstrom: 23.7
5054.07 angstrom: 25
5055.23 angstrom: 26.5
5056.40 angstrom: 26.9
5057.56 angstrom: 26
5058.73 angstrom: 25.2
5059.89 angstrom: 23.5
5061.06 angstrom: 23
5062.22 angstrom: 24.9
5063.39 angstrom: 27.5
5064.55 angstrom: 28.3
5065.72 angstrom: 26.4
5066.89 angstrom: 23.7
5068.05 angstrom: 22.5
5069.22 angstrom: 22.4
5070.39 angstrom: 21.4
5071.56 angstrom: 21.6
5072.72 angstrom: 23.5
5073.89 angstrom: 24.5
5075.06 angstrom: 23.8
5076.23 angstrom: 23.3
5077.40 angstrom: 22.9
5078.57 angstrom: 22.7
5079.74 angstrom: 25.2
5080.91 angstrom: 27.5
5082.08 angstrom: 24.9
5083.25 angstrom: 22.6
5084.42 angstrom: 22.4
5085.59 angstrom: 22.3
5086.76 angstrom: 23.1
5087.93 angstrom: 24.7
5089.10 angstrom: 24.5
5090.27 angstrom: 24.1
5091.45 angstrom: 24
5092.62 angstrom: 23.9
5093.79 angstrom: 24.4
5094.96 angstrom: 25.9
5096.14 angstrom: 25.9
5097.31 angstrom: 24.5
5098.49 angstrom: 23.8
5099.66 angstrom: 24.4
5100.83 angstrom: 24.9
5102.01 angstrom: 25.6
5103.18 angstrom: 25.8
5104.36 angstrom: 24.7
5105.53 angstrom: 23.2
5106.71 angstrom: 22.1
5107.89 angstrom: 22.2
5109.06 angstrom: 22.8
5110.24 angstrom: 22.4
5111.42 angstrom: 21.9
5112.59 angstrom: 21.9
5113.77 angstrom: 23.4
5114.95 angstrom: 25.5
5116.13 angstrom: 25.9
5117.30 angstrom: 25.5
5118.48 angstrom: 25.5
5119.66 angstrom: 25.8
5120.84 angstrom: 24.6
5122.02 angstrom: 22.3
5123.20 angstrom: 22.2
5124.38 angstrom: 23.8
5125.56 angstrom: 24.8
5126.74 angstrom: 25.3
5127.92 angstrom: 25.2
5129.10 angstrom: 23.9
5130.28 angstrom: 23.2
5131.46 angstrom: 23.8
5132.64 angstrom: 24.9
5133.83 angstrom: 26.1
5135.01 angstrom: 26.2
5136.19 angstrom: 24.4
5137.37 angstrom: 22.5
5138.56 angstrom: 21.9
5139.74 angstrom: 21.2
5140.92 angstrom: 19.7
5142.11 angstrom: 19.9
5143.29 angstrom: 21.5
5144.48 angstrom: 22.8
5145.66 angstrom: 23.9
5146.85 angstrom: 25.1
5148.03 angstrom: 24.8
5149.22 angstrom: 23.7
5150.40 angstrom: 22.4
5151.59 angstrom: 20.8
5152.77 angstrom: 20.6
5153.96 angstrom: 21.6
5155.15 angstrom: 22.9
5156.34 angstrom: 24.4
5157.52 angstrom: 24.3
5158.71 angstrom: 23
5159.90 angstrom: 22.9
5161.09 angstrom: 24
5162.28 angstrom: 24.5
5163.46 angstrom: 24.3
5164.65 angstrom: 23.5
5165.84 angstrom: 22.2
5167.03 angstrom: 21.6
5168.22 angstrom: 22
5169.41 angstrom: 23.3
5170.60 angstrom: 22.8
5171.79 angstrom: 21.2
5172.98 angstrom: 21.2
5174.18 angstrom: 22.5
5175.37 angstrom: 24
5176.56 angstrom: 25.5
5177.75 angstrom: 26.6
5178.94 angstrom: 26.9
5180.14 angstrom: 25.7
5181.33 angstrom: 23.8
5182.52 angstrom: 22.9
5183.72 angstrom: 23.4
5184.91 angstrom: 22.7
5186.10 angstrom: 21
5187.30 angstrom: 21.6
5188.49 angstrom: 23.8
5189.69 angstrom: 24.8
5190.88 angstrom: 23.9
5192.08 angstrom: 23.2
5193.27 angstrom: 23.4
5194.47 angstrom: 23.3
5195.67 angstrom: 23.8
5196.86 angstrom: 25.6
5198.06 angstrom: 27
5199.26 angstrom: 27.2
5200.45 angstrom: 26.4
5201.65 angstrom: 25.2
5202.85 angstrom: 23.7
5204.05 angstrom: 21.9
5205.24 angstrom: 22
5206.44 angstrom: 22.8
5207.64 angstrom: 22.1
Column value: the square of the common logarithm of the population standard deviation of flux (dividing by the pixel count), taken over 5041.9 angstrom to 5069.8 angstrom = 0.060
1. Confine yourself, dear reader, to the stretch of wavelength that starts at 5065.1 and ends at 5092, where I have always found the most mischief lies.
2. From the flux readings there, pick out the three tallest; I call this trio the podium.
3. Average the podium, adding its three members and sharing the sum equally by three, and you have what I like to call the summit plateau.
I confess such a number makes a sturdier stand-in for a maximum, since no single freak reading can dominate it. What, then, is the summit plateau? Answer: 26.4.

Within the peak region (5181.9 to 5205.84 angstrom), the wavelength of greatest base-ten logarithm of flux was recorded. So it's 5199.26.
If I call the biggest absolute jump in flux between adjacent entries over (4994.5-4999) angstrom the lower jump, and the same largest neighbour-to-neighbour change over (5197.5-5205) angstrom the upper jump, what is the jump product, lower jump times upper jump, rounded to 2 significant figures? 2.3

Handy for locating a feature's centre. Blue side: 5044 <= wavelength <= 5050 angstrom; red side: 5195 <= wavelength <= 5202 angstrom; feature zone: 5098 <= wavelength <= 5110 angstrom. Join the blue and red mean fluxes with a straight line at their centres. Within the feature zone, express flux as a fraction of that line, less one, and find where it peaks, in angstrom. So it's 5103.18 angstrom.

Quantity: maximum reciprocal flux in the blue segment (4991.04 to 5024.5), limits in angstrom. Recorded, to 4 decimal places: 0.0457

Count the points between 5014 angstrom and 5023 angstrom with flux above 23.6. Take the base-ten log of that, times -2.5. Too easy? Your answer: -1.5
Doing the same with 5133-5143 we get -1.2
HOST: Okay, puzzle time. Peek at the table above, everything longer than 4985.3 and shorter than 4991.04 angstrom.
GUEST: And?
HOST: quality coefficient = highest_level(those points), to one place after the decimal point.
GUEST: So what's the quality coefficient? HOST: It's 24.0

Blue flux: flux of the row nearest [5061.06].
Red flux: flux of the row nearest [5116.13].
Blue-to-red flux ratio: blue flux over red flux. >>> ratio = 0.89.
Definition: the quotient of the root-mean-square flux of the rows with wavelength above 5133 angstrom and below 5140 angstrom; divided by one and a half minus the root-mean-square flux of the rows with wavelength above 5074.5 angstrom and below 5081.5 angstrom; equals -1.04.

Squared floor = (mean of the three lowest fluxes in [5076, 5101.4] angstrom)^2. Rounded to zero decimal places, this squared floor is 503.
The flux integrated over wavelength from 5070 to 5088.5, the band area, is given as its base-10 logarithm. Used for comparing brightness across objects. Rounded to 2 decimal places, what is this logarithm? 2.64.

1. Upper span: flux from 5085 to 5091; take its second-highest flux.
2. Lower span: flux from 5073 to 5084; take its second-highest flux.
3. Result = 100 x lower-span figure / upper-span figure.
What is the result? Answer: 103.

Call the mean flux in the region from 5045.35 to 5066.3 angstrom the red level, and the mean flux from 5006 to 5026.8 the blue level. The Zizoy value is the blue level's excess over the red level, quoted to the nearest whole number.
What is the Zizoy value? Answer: 6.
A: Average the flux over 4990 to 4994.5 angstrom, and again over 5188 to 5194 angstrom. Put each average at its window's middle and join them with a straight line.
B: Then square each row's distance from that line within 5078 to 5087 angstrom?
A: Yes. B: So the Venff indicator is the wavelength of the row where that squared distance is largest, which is 5080.91 angstrom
